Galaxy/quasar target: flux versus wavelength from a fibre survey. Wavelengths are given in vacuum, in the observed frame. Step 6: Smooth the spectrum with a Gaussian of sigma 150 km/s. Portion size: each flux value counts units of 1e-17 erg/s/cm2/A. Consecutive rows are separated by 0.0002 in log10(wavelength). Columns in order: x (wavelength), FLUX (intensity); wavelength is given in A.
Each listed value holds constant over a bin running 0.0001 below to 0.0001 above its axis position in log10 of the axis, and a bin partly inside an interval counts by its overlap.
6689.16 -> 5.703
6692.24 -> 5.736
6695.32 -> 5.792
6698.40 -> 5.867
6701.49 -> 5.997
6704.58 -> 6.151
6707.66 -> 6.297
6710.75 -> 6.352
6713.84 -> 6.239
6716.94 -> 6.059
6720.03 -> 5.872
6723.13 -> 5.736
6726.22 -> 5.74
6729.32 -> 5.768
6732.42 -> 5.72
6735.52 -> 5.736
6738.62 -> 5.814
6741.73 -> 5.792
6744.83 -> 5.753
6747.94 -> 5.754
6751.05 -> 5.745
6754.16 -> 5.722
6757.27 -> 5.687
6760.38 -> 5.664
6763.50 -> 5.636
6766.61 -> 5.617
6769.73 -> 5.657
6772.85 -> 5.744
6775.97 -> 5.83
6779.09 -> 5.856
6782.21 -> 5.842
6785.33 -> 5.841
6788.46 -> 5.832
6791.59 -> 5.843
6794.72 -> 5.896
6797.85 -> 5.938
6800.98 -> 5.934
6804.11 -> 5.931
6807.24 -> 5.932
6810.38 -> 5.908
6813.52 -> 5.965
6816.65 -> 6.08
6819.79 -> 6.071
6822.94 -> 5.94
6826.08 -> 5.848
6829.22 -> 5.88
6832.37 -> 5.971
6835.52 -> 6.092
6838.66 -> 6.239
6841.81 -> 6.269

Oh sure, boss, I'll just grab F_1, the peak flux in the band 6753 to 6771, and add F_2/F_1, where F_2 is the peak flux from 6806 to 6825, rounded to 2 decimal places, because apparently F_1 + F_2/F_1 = 6.78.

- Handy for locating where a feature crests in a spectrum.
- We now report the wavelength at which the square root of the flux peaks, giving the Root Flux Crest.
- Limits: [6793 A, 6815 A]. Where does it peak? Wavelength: 6813.52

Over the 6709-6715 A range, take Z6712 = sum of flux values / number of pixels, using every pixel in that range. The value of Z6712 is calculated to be 6.30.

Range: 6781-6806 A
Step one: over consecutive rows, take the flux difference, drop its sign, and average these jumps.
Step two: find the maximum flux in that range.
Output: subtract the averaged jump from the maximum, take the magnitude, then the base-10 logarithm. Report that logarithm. 0.772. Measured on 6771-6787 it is 0.765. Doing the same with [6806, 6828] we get 0.779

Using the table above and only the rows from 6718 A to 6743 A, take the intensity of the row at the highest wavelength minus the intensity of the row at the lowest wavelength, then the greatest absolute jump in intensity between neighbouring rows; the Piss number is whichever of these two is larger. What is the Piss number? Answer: 0.14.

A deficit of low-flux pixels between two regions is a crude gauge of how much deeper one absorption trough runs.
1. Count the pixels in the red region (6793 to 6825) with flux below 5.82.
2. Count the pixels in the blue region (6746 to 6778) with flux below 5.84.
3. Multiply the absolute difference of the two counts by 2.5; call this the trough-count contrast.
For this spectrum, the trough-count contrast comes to 25.0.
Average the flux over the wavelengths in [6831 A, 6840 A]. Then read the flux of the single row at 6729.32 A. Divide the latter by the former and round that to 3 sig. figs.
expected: 0.945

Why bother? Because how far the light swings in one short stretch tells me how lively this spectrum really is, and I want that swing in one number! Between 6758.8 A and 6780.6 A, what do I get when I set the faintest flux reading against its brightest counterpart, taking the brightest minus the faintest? 0.24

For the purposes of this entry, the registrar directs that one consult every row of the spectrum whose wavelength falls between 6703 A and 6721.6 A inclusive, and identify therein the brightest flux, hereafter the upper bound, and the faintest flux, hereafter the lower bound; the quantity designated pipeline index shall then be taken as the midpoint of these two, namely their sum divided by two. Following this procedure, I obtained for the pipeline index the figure 6.11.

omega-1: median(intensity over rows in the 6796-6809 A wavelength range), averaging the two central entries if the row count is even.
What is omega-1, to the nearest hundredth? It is 5.93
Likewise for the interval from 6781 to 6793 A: 5.84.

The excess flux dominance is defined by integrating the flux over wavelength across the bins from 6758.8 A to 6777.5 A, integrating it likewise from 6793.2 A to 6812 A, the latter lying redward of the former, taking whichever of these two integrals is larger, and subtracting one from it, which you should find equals 110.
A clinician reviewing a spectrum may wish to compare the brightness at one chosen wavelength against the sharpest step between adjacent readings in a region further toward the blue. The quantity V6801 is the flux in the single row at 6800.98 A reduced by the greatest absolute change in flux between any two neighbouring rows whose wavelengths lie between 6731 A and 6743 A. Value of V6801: 5.86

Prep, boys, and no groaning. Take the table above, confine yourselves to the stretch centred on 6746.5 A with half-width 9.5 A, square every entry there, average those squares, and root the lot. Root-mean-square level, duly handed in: 5.76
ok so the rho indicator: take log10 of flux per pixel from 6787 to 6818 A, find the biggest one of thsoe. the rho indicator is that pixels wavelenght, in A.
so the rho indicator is 6816.65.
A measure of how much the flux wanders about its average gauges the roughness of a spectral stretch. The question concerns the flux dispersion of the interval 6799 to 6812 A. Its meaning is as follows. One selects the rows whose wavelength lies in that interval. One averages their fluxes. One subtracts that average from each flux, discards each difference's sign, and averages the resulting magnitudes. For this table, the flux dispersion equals 0.01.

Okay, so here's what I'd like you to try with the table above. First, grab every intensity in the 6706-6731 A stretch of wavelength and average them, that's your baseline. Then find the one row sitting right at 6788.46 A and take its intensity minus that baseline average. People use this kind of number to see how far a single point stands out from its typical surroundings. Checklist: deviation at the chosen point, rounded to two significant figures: -0.18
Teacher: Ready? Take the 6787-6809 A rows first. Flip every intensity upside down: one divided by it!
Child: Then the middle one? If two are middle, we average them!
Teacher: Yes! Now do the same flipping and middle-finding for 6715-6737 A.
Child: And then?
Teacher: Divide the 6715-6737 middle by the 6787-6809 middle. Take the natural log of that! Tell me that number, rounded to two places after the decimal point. 0.03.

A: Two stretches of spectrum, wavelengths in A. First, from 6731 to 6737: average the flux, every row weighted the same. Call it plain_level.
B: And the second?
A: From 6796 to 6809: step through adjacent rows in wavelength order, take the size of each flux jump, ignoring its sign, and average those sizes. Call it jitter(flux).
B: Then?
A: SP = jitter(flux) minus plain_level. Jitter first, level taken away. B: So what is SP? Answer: -5.73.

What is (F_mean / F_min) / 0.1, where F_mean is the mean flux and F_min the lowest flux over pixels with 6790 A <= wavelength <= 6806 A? 10.11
